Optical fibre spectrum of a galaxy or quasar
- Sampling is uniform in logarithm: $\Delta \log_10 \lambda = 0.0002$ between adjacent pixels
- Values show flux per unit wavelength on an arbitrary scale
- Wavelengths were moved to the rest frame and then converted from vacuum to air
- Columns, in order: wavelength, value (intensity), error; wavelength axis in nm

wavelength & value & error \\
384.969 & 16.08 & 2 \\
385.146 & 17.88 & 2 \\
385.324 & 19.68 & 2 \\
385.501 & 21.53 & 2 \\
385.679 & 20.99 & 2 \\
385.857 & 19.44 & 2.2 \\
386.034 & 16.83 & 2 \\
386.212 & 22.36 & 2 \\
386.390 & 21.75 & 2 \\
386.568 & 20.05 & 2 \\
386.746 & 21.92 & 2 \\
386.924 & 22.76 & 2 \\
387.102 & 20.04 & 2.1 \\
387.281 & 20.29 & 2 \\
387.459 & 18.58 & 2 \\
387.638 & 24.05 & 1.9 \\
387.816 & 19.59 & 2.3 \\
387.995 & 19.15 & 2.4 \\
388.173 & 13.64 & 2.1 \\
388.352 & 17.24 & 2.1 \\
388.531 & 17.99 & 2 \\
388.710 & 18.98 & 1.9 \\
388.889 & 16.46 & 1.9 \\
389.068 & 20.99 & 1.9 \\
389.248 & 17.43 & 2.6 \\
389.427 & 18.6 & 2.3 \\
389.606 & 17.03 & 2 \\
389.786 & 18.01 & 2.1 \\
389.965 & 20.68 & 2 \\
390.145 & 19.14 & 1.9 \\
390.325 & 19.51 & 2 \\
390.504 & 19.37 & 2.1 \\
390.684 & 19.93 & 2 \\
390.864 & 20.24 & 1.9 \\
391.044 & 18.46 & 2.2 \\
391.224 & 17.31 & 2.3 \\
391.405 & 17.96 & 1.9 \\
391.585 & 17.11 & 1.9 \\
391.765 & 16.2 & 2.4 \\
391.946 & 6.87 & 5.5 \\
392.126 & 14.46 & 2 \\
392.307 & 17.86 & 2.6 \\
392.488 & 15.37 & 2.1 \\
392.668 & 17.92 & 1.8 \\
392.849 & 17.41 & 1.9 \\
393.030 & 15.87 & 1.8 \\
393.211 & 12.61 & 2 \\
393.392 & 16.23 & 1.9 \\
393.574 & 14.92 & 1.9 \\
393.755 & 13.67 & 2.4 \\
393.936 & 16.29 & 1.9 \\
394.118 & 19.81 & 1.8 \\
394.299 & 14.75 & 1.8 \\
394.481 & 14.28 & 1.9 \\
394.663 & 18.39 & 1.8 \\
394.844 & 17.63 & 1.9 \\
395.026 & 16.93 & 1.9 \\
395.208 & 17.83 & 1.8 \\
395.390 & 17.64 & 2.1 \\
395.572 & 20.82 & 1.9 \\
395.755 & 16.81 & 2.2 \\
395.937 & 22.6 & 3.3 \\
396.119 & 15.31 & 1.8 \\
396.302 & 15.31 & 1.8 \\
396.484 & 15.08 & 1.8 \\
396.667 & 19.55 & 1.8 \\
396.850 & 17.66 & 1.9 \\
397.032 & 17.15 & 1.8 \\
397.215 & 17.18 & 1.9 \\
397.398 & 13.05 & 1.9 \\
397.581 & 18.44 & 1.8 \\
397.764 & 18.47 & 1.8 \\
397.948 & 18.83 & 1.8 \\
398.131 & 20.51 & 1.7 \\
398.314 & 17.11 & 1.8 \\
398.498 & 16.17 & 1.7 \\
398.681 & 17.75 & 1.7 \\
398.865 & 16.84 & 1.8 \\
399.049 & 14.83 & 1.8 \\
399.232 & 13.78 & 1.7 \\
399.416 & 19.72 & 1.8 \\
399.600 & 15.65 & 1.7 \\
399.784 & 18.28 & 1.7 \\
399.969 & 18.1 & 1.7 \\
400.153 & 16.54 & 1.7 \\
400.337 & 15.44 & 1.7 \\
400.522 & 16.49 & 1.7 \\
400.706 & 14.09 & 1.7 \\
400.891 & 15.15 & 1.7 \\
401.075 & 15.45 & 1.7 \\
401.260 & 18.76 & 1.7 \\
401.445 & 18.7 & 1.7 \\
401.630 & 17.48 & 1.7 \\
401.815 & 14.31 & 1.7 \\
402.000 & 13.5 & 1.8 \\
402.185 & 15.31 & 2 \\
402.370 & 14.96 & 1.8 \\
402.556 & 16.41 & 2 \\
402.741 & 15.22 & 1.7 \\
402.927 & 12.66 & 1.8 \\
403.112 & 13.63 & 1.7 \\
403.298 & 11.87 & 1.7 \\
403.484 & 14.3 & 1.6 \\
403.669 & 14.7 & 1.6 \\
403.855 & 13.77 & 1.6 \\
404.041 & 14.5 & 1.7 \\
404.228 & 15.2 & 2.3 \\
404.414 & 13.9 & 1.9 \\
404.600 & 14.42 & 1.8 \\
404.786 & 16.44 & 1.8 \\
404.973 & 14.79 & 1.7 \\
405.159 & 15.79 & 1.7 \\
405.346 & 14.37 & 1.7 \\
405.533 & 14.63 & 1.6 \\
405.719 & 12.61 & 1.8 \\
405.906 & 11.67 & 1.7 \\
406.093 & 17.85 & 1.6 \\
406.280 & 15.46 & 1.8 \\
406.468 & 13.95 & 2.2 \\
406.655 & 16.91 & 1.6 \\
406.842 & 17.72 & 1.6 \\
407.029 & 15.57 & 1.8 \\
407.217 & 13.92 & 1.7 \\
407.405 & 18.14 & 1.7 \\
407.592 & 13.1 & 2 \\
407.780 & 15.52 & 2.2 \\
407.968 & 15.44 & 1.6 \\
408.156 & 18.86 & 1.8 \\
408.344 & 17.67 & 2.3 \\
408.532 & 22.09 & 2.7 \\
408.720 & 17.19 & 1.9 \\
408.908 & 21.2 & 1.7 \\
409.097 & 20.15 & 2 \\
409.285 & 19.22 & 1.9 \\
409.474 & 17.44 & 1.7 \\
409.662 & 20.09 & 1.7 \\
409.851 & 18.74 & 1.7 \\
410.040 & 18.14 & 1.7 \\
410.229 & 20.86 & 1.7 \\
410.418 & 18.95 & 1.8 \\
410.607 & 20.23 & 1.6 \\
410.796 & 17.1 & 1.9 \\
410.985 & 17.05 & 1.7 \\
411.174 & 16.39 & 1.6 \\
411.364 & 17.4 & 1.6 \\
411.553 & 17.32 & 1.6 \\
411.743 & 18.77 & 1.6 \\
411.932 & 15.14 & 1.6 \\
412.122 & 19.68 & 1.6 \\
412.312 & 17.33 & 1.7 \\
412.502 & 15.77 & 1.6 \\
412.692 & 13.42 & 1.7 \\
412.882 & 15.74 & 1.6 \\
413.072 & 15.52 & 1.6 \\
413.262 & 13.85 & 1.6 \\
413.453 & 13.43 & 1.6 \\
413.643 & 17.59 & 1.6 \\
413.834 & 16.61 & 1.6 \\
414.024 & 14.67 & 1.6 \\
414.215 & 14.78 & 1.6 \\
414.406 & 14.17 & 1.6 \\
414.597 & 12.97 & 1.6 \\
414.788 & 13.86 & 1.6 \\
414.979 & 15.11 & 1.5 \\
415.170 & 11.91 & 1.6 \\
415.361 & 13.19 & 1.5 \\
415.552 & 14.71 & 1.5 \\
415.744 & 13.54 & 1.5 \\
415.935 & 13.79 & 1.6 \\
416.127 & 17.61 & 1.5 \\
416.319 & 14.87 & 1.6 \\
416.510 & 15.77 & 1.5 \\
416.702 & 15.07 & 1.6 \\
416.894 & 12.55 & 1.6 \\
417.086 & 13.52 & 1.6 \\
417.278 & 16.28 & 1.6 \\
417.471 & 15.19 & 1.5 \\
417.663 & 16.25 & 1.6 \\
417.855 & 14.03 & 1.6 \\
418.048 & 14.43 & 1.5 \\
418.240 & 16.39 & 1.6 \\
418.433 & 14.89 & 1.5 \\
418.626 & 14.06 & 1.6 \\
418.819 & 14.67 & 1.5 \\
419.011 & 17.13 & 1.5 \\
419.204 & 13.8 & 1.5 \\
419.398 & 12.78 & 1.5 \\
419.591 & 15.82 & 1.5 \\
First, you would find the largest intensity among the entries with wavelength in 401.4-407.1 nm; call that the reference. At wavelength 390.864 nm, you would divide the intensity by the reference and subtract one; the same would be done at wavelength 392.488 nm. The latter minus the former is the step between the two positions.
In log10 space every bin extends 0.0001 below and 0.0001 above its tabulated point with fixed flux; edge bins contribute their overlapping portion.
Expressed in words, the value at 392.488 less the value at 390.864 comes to -0.3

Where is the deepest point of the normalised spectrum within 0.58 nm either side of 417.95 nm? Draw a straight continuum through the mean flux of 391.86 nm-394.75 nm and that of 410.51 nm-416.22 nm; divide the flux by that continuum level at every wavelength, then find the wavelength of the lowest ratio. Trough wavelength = 417.855 nm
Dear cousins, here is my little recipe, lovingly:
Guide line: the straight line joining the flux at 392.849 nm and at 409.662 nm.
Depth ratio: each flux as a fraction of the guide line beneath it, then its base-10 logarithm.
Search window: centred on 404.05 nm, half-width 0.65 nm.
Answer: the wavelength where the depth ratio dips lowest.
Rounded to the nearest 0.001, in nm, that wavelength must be 403.855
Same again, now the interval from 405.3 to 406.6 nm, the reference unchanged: 405.906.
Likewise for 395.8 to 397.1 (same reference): 396.484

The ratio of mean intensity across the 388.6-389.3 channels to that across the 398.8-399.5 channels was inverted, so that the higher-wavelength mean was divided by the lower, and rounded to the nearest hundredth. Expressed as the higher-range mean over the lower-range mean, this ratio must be 0.88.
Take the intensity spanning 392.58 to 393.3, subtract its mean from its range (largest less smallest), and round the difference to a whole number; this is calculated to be -11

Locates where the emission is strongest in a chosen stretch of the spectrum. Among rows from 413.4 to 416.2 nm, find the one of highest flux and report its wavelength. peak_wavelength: 416.127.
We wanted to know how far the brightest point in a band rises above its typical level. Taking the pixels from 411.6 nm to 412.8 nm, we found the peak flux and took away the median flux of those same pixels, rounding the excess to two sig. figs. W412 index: 3.1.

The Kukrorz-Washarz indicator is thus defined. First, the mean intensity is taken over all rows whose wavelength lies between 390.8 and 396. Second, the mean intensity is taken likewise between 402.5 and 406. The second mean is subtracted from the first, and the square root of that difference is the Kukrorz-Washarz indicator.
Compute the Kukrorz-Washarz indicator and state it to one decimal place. 1.6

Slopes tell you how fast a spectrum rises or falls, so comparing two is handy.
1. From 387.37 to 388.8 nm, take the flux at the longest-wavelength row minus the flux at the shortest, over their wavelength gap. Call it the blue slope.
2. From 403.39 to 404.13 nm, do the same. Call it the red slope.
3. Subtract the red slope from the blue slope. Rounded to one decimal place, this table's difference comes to 0.0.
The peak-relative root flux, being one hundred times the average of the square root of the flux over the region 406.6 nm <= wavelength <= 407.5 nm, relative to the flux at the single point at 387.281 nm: 20.0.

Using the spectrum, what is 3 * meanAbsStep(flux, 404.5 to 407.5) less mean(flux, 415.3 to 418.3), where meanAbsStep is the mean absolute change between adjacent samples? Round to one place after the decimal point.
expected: -8.6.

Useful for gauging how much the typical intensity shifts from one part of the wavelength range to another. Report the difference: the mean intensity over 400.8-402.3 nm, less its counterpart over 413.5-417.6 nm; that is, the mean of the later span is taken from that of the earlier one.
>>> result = 1.4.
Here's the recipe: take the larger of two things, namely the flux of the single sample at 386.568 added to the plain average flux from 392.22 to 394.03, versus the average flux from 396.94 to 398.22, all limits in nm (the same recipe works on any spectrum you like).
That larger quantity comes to 36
